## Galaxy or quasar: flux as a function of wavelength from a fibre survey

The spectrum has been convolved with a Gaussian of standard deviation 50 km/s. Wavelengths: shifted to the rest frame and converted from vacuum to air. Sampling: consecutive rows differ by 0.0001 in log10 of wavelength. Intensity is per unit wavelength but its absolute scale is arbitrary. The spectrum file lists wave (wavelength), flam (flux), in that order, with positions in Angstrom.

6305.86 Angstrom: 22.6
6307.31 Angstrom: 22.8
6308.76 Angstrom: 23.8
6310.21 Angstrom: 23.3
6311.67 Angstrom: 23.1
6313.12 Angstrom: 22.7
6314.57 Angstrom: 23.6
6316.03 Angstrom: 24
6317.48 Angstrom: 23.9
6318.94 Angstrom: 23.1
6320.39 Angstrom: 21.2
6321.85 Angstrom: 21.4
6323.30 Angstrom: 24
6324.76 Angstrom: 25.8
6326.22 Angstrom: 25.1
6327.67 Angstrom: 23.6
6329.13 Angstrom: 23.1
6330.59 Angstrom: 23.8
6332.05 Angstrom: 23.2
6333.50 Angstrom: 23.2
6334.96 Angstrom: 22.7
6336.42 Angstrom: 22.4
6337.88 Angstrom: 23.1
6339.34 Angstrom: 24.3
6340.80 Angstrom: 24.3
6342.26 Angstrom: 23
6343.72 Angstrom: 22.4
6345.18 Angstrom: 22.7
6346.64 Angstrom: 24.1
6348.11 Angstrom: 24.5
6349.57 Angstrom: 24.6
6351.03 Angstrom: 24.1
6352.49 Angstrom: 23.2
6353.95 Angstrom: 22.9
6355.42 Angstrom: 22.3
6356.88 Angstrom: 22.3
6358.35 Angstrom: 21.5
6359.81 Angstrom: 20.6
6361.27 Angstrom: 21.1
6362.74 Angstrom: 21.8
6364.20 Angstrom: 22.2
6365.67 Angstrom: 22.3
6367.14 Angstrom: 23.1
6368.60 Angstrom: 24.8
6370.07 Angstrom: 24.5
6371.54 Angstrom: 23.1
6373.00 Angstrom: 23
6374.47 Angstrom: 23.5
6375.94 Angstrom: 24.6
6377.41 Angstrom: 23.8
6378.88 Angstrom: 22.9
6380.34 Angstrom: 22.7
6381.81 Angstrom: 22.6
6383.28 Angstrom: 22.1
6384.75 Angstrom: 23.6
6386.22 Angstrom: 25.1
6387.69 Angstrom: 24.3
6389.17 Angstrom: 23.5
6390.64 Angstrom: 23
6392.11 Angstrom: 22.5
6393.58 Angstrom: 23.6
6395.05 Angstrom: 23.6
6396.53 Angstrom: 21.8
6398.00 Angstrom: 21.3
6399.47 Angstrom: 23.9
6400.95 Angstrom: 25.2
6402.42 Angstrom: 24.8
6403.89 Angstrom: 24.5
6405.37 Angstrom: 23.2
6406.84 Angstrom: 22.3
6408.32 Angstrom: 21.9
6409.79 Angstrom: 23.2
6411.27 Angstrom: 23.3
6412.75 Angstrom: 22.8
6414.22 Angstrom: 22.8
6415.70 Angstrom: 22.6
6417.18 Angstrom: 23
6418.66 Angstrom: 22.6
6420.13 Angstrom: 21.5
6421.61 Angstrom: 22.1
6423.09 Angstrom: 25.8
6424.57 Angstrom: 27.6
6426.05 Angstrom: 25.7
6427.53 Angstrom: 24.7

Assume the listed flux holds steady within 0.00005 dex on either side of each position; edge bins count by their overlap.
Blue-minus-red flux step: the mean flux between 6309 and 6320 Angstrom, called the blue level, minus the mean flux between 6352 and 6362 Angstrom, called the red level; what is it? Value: 1.4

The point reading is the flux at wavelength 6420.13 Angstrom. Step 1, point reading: 21.5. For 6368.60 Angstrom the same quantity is 24.8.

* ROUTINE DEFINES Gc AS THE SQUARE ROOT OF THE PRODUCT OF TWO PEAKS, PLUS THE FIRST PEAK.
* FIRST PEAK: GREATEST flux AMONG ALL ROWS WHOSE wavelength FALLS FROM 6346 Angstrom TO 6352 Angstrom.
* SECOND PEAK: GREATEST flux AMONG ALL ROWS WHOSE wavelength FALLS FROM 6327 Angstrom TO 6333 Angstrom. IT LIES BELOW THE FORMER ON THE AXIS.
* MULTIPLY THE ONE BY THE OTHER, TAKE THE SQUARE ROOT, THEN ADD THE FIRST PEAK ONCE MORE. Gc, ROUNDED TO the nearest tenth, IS 48.8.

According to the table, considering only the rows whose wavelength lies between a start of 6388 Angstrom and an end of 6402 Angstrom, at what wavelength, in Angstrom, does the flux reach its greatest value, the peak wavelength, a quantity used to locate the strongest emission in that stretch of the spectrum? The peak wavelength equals 6400.95 Angstrom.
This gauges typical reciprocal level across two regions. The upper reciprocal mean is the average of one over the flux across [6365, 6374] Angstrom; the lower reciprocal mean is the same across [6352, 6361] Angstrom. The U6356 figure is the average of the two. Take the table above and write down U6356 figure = 0.0440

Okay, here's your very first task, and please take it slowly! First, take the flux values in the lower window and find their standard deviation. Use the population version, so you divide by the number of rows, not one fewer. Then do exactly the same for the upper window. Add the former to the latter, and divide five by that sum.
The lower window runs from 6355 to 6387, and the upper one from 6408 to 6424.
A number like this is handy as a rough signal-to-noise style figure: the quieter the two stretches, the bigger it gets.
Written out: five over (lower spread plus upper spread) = 2.2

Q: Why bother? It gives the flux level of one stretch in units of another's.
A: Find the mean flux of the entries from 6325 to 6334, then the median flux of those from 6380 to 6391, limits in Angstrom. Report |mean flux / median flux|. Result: 1.02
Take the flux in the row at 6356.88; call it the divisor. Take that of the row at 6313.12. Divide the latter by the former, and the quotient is 1.018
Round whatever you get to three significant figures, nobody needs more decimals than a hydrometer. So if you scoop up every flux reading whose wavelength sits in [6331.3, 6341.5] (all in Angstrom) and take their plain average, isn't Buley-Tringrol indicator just 23.3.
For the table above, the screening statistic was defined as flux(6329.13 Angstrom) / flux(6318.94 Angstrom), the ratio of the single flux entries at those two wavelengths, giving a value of 1.00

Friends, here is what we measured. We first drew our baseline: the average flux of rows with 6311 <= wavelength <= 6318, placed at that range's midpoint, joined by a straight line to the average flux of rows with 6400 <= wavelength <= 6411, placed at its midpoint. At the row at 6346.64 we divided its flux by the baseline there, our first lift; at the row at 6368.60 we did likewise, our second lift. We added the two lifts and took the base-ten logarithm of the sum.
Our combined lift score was 0.318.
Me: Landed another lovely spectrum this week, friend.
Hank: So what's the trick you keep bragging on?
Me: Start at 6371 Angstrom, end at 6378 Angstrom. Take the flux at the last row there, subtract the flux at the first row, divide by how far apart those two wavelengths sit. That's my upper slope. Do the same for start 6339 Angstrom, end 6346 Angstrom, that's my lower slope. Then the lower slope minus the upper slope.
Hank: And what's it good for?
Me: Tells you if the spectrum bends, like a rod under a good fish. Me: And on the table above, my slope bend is -0.39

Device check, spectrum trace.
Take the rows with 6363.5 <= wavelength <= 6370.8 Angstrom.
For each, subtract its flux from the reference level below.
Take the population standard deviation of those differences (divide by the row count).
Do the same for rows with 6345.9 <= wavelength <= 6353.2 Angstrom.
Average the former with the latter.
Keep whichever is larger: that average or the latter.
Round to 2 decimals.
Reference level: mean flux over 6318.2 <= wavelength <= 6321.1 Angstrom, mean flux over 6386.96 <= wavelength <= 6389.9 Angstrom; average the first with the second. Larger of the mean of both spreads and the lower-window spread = 0.79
